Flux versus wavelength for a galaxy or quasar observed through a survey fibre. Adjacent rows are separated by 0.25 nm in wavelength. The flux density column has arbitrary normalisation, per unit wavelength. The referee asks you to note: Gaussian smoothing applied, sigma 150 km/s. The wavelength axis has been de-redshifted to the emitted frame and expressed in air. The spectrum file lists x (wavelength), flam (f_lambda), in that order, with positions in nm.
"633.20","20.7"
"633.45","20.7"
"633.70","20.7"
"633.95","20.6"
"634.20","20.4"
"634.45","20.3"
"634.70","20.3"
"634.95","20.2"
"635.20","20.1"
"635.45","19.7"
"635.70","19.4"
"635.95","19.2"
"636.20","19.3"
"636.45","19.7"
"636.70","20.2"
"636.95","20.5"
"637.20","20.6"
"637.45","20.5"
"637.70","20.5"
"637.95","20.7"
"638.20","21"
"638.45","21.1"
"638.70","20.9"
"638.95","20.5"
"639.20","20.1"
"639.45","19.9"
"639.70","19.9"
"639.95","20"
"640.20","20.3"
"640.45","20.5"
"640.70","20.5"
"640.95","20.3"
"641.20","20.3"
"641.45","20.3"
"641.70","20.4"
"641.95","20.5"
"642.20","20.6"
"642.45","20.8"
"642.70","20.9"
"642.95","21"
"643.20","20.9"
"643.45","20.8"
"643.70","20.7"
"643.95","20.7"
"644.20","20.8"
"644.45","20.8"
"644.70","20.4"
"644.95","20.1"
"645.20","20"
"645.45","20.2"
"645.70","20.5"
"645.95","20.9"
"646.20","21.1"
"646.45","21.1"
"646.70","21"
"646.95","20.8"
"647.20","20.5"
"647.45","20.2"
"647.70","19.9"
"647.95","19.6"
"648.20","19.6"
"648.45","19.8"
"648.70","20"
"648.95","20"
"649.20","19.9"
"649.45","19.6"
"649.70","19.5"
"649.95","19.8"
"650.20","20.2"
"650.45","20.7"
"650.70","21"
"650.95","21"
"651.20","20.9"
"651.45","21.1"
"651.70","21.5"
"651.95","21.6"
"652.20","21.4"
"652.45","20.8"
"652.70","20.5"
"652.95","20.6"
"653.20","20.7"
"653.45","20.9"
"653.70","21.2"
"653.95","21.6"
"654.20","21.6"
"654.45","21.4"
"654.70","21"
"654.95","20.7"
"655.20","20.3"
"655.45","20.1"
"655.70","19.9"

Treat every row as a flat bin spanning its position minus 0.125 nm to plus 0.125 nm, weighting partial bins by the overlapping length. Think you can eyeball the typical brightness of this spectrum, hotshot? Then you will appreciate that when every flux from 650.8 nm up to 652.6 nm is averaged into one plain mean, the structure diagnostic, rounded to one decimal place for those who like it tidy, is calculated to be 21.2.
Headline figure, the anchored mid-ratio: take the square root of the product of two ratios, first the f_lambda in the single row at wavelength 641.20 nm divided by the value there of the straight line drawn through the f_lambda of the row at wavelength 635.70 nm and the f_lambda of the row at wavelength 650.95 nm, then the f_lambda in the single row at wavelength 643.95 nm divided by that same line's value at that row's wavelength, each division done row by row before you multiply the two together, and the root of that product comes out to 1.02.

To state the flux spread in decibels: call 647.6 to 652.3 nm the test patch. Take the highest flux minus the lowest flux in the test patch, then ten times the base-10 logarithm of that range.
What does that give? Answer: 3.2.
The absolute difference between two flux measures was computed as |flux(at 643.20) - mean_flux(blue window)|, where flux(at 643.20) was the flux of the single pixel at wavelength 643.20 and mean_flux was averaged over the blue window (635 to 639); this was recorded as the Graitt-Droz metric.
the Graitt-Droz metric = 0.66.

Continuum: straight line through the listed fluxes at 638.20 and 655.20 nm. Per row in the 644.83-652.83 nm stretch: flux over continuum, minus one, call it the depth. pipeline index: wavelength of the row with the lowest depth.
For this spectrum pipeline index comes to 649.70 nm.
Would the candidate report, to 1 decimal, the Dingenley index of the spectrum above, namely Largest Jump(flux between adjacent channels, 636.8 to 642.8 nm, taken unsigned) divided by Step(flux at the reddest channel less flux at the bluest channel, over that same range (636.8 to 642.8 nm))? 1.0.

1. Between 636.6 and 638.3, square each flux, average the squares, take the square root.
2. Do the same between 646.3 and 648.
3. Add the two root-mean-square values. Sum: 41.0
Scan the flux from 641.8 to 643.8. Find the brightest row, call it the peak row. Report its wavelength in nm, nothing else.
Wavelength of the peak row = 642.95 nm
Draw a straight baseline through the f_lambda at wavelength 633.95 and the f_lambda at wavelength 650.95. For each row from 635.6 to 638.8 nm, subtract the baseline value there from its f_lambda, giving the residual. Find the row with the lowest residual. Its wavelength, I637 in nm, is 635.95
